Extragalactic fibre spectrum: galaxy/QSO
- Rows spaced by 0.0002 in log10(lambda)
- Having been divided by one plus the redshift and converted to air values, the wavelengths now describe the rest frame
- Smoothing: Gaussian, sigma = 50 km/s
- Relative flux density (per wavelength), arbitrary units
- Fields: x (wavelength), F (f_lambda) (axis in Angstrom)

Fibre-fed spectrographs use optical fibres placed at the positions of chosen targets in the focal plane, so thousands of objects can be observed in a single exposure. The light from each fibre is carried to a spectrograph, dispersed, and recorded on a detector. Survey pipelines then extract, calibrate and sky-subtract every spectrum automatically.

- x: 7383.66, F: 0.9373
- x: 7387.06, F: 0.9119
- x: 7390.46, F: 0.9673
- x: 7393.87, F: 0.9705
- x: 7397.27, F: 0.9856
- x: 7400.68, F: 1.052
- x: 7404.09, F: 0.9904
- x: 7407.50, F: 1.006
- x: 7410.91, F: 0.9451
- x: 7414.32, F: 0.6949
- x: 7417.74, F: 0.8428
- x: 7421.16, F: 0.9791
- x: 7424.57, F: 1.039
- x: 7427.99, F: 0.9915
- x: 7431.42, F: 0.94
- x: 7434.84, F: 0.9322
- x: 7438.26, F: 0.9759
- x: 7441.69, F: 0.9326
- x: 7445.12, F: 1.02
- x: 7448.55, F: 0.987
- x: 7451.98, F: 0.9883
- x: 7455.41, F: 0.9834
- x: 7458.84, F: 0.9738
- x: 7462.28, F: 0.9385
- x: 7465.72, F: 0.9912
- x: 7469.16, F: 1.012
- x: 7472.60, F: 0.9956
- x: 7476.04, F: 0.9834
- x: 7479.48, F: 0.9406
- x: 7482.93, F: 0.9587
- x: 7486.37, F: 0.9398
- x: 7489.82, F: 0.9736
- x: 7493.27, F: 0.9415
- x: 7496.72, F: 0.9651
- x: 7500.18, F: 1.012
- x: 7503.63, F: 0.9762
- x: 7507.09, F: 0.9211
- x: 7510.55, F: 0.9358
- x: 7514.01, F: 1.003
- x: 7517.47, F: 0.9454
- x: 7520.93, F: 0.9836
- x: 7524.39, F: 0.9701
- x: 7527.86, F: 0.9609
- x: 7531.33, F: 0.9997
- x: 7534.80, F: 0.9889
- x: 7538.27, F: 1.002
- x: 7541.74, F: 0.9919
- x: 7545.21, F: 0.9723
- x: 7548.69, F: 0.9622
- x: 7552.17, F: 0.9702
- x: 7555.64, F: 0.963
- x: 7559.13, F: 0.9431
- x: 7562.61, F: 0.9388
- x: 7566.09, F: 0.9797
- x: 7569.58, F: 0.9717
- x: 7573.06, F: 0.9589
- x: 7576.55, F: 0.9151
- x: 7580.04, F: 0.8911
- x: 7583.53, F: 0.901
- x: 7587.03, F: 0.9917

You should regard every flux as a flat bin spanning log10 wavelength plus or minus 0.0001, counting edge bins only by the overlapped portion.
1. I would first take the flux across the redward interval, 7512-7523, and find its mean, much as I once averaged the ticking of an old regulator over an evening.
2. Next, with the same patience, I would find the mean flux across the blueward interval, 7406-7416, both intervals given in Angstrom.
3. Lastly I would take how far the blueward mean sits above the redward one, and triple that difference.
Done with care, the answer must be -0.29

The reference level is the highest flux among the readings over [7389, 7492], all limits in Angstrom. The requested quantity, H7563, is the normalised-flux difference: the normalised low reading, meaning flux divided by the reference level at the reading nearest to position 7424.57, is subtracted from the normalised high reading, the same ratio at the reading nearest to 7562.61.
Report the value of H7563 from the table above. -0.10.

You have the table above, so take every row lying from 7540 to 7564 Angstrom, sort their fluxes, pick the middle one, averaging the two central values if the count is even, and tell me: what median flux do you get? 0.963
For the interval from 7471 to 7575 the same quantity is 0.970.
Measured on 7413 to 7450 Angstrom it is 0.976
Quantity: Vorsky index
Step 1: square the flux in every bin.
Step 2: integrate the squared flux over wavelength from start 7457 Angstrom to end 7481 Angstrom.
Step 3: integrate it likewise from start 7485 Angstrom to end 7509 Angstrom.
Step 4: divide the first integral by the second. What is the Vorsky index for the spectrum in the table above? 1.03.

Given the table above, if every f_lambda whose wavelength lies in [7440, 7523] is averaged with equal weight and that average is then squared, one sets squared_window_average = 0.943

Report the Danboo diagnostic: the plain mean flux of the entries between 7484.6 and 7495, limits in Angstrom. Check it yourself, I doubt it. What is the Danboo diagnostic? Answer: 0.952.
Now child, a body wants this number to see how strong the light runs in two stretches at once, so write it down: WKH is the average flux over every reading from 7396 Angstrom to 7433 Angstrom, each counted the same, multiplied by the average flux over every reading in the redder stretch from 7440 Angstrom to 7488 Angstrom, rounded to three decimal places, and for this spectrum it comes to 0.927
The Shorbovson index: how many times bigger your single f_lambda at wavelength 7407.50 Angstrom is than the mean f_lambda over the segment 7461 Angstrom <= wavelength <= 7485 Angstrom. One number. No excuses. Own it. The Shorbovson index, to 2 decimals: 1.03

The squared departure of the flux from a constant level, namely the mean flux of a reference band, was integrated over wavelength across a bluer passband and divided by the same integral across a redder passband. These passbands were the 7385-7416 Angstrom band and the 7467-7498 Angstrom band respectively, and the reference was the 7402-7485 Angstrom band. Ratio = 14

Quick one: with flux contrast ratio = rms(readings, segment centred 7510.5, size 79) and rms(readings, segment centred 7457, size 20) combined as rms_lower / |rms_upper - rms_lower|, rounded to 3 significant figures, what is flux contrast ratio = 155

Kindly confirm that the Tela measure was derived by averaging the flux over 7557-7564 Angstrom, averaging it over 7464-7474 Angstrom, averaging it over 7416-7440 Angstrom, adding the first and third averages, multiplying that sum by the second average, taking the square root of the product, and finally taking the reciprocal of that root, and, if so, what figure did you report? 0.726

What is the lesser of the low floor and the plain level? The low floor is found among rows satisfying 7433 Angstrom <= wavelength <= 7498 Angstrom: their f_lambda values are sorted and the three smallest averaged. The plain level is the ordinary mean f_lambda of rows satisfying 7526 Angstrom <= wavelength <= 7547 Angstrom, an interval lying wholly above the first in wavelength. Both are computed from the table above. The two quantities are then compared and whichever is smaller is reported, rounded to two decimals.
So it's 0.93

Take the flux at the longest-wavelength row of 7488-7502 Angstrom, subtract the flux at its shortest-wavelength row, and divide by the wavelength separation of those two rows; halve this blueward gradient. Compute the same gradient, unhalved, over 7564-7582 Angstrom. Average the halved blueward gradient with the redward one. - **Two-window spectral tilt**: -0.0022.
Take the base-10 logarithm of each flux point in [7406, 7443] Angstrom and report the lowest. -0.16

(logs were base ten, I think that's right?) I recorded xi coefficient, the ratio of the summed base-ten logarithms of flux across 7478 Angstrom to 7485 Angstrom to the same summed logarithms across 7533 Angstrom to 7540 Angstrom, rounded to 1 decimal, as 11.3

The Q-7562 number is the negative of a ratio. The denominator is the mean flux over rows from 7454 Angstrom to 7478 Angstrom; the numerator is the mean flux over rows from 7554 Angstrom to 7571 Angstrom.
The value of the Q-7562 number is -0.976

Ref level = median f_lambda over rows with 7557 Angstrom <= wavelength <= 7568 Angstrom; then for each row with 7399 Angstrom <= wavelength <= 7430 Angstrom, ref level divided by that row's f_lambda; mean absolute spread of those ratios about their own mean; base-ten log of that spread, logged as -0.99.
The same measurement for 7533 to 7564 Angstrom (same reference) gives -1.78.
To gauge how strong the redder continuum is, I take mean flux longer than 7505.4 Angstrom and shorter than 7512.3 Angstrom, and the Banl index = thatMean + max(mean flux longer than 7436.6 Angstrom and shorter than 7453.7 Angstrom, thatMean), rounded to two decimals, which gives 1.91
